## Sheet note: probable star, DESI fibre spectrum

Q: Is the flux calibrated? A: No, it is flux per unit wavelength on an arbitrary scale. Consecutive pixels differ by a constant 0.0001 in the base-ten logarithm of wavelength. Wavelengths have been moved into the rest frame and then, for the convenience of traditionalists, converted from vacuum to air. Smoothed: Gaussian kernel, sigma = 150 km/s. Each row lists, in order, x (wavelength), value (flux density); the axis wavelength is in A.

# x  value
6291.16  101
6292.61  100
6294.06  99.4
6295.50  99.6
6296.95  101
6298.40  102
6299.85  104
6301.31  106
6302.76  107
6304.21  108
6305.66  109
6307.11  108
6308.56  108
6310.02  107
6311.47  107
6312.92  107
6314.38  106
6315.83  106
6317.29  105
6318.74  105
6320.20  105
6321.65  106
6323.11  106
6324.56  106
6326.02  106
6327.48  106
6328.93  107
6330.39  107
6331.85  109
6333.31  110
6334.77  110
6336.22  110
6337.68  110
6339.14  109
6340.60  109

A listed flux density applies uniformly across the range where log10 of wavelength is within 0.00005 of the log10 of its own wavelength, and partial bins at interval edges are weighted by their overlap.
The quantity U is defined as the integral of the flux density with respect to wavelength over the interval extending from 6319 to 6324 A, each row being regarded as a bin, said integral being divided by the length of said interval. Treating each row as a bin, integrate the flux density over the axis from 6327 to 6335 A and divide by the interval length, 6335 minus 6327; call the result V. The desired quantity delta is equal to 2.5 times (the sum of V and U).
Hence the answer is 534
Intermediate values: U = 106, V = 108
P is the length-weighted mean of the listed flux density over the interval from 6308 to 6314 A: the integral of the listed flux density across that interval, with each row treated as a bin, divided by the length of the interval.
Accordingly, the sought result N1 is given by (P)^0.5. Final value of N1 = 10.3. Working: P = 107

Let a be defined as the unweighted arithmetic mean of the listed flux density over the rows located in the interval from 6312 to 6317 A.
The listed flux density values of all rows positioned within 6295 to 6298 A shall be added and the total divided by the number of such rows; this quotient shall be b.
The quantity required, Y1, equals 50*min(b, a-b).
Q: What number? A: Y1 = 302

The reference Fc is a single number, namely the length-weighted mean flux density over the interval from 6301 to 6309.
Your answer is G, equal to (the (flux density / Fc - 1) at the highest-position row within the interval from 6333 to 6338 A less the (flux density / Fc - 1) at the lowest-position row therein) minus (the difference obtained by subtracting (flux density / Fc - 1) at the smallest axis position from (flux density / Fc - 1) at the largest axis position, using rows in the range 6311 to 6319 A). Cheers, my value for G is 0.02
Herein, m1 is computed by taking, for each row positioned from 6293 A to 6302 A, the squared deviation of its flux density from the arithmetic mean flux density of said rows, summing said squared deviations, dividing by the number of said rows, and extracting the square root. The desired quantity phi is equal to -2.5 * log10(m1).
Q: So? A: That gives -0.9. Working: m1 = 2.36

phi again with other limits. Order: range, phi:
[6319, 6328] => 1.1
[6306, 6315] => 0.4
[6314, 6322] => 0.8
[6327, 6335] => -0.5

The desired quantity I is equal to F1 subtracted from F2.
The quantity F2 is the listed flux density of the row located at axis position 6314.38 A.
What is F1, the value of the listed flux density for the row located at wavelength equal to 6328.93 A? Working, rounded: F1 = 107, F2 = 106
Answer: -1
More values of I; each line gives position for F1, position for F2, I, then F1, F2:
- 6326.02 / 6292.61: -6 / 106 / 100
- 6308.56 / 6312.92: -1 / 108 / 107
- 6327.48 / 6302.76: 1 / 106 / 107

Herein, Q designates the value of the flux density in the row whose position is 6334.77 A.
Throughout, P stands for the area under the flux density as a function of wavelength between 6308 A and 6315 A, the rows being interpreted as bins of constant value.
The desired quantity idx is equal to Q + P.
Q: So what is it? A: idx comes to 858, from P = 748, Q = 110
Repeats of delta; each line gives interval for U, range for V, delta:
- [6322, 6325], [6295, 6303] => 523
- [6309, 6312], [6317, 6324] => 531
